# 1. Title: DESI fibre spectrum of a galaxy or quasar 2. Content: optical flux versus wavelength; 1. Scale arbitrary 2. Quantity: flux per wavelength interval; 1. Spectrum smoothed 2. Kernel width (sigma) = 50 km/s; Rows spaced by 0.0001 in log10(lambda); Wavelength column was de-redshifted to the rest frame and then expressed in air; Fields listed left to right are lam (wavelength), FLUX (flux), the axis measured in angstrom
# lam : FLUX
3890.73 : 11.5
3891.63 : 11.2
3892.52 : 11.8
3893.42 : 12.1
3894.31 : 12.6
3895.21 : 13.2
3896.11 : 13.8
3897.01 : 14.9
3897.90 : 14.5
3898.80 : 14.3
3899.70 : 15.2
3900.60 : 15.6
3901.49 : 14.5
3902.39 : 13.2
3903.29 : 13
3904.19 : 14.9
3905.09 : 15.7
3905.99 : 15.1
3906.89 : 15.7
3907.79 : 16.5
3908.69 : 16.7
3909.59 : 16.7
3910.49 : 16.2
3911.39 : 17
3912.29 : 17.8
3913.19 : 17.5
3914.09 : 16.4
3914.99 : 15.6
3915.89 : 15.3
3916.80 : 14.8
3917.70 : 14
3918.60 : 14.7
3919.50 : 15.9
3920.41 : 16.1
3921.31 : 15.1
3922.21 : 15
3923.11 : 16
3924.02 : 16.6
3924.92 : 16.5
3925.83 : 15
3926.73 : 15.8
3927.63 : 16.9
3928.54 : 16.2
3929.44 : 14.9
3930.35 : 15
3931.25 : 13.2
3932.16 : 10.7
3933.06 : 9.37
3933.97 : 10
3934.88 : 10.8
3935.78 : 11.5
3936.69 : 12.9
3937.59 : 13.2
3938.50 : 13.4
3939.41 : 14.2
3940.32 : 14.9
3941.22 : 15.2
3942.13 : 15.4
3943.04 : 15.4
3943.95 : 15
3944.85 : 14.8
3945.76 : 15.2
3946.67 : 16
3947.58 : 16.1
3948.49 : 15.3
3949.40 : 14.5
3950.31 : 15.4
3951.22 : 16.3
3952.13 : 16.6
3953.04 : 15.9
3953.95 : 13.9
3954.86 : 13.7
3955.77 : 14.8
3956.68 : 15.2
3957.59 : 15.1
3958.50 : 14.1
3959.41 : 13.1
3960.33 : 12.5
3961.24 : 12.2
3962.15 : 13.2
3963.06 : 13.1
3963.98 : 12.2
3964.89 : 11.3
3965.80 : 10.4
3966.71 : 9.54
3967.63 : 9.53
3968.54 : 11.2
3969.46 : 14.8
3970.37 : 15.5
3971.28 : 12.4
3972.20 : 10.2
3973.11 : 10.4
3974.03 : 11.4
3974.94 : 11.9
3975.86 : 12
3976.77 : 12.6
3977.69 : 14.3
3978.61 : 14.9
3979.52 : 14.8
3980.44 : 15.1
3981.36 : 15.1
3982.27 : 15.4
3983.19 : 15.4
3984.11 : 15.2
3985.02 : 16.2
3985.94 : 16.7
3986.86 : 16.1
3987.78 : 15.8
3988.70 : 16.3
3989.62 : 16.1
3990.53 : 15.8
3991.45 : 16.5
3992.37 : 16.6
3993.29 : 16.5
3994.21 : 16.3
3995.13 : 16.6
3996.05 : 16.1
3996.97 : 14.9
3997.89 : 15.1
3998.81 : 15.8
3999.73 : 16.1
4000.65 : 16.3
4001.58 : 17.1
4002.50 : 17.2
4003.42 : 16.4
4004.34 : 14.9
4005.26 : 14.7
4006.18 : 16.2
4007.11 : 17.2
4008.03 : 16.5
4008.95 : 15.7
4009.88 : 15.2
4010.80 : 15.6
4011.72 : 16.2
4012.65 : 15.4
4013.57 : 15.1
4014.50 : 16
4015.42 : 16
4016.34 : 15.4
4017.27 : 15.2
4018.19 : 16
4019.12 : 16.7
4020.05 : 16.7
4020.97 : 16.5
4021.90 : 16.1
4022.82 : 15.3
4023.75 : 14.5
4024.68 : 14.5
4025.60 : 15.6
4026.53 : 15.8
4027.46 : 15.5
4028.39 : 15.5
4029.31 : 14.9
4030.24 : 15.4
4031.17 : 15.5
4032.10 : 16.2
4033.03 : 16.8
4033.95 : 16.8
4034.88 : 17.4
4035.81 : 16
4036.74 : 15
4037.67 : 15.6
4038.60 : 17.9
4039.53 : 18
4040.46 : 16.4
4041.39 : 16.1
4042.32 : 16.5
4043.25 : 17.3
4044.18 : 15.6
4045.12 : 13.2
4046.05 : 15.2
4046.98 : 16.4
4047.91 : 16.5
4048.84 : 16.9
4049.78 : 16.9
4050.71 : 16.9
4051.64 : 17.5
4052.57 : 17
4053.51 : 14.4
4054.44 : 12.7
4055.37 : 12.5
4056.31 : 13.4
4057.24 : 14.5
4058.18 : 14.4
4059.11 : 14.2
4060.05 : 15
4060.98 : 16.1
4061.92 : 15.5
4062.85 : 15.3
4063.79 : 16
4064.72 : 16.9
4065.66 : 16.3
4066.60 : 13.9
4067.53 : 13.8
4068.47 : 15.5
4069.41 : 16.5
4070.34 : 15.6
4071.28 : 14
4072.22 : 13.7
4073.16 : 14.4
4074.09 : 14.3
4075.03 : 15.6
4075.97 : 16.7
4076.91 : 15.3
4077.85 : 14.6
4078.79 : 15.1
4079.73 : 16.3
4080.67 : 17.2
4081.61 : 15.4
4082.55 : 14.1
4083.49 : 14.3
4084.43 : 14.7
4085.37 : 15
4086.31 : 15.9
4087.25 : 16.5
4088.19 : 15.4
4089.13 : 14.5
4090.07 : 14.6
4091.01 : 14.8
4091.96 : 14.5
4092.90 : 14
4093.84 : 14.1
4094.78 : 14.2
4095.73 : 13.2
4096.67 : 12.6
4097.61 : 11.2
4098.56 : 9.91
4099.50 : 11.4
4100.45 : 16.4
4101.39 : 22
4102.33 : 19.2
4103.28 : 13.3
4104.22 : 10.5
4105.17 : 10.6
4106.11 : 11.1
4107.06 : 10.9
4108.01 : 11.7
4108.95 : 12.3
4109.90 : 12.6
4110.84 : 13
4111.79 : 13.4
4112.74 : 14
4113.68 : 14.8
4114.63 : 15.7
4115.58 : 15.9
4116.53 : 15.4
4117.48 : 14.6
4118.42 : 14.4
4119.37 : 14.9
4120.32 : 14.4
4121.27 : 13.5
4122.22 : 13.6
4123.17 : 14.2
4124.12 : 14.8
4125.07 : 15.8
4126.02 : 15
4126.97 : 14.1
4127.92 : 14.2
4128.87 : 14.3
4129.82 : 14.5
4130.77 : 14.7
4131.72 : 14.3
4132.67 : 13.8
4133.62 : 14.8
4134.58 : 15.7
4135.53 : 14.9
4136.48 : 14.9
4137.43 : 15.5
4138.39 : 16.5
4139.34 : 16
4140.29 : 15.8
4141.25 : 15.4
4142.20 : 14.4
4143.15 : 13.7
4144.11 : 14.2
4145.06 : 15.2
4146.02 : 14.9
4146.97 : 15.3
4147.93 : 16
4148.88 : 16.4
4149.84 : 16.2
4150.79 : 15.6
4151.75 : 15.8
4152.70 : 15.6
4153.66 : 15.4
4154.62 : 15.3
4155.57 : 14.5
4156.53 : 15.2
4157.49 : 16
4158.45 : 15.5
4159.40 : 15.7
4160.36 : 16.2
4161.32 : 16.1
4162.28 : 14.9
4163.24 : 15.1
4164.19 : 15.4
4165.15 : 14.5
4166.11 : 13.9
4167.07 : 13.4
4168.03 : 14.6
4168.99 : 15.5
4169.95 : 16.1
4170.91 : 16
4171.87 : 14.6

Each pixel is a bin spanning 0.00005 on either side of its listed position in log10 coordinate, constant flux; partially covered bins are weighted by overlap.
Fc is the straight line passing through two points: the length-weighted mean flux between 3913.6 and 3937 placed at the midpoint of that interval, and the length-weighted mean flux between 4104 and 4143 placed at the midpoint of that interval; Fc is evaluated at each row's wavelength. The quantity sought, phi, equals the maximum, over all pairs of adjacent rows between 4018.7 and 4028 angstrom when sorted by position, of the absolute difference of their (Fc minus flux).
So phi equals 1.1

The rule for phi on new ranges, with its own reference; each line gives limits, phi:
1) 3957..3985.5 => 3.6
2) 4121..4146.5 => 1.0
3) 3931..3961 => 2.5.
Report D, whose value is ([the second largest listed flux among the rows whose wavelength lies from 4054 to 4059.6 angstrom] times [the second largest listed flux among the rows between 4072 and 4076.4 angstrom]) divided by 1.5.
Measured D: 150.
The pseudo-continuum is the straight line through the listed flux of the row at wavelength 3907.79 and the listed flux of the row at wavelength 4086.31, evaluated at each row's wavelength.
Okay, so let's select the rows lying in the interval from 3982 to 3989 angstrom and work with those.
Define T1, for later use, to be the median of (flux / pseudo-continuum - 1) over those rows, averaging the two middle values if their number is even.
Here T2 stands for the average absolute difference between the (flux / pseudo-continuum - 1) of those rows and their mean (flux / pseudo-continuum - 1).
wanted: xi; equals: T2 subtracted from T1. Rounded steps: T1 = -0.02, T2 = 0.027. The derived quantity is -0.04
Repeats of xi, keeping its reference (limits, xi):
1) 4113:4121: -0.09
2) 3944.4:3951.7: -0.09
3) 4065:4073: -0.14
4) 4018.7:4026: -0.06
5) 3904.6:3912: -0.04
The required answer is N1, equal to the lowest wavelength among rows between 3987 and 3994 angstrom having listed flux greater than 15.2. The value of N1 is 3987.78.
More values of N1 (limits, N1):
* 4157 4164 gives 4157.49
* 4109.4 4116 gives 4114.63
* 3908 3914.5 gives 3908.69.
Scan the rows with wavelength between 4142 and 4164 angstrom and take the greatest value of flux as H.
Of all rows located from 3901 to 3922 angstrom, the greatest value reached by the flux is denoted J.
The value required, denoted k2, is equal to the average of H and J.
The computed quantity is 17.1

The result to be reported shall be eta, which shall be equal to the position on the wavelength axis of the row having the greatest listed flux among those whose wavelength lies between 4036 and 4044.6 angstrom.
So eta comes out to 4039.53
